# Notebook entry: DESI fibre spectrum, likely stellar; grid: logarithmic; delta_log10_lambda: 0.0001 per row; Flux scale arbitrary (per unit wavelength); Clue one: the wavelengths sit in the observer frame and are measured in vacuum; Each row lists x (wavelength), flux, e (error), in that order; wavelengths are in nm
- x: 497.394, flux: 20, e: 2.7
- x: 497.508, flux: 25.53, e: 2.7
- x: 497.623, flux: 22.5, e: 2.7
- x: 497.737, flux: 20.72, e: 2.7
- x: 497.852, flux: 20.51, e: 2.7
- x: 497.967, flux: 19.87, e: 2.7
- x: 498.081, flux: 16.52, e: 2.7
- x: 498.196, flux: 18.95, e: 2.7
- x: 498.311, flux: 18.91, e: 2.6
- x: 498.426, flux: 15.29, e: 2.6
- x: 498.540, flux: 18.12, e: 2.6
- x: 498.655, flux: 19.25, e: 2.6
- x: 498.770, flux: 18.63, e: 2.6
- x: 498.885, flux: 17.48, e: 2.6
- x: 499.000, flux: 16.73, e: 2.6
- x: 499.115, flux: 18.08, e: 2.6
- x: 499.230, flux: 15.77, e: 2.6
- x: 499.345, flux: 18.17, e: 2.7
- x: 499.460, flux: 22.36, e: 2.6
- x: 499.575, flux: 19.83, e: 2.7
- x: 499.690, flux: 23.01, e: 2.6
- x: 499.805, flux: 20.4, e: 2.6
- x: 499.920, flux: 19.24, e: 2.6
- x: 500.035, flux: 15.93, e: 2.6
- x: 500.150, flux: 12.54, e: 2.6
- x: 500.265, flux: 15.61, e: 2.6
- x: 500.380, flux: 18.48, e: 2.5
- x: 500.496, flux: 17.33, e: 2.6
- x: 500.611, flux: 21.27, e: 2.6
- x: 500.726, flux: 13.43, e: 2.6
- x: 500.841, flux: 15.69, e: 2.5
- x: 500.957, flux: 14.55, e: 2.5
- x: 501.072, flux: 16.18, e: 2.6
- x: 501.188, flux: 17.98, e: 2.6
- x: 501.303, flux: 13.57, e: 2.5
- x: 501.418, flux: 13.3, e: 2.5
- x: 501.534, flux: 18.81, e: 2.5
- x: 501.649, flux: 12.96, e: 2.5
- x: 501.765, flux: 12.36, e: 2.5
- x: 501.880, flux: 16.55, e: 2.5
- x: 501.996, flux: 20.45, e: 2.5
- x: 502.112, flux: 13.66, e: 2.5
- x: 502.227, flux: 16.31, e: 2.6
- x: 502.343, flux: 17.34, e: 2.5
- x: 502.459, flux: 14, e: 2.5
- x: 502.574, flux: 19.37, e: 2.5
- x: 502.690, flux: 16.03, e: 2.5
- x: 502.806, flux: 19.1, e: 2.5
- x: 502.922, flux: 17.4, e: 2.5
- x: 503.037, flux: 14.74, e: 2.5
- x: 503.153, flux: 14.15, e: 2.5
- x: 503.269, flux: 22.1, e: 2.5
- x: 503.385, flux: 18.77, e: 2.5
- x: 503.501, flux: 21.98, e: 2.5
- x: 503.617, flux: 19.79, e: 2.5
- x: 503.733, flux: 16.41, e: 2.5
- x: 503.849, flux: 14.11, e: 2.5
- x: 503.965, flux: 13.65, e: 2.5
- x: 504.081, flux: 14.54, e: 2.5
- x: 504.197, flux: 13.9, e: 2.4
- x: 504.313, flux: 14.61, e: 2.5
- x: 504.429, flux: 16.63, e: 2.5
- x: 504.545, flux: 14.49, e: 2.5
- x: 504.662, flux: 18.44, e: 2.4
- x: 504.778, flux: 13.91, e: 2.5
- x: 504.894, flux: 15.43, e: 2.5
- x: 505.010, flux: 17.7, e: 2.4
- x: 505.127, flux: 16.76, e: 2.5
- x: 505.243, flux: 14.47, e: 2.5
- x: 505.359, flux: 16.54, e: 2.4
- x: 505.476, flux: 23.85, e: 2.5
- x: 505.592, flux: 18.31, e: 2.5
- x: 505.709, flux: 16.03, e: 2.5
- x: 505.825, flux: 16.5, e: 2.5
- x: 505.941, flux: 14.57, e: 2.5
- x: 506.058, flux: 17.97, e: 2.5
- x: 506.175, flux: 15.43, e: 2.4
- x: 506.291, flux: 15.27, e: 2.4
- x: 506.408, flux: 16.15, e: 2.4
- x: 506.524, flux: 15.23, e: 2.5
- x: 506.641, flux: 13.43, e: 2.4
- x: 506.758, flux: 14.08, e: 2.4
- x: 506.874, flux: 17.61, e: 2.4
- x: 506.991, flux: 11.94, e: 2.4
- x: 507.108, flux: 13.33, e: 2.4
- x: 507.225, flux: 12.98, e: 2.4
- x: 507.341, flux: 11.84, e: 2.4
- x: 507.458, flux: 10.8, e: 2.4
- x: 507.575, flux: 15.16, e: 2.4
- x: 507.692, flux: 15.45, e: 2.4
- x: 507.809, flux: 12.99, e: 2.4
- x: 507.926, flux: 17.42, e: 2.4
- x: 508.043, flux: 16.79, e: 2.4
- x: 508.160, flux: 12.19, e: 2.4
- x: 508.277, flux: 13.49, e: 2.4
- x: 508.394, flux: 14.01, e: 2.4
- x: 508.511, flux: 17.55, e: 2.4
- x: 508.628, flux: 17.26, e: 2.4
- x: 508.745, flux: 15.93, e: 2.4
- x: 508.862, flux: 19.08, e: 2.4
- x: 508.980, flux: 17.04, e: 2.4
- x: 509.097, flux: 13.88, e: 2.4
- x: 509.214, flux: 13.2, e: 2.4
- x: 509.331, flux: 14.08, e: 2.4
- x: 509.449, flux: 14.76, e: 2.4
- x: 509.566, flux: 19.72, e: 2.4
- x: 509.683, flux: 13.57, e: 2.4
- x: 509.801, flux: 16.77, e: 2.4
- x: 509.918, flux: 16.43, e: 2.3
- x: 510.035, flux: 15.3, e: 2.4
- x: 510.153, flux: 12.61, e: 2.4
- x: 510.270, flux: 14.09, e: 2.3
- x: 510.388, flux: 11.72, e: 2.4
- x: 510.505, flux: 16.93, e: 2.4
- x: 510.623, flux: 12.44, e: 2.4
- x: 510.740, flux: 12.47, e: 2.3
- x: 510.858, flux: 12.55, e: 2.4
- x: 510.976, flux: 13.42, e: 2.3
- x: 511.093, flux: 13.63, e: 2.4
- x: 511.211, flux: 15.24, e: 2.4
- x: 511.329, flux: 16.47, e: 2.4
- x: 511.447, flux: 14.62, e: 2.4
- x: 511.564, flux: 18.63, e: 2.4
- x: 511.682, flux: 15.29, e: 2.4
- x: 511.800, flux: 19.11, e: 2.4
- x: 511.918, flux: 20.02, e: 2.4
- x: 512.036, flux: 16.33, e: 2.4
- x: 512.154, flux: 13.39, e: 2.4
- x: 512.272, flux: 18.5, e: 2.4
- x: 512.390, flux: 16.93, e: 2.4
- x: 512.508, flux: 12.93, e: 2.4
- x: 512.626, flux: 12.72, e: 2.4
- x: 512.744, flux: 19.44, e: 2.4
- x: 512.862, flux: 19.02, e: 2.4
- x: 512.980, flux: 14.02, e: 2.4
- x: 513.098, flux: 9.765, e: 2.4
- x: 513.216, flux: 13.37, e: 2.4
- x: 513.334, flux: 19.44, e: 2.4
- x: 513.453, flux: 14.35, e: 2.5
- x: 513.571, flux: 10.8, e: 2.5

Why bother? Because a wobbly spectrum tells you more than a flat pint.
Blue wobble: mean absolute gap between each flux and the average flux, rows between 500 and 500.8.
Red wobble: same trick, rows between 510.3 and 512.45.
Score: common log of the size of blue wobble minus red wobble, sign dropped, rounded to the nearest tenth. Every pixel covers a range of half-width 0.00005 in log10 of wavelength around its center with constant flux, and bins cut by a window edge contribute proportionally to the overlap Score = -1.0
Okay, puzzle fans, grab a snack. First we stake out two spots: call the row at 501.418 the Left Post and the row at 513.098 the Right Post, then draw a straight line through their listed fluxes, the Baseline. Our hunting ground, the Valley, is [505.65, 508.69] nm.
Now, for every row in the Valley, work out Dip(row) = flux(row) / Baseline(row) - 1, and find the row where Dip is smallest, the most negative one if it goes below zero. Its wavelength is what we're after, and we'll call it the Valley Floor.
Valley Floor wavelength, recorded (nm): 507.458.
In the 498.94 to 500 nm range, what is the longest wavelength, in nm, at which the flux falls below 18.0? 499.230 nm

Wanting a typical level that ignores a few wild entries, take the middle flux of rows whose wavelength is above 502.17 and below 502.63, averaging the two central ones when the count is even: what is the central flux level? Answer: 16.8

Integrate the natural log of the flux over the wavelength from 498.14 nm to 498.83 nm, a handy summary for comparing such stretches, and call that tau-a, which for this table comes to 2.00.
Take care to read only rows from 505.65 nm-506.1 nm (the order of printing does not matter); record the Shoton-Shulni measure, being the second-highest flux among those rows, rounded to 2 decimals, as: 16.50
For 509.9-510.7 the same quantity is 16.43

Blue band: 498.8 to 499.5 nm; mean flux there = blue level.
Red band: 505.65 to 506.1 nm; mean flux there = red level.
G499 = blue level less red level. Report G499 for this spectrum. 1.8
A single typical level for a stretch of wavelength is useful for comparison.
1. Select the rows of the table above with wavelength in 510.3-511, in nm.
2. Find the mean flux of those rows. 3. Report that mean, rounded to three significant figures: 13.3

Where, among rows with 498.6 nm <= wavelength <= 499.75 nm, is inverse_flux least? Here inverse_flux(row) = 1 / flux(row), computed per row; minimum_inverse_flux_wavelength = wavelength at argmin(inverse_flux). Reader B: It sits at 499.690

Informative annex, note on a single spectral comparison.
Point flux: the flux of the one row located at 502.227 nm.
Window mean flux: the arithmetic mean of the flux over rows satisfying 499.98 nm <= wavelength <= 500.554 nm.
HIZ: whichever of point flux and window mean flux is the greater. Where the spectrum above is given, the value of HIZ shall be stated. 16.3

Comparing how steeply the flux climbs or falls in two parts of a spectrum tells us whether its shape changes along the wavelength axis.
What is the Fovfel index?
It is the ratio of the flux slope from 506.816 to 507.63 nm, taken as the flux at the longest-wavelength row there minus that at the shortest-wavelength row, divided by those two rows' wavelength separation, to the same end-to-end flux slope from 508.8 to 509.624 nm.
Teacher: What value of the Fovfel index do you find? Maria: -3.8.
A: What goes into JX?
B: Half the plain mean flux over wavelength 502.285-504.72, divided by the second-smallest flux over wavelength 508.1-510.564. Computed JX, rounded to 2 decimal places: 0.69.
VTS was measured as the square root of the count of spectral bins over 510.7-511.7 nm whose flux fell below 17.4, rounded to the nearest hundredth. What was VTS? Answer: 2.83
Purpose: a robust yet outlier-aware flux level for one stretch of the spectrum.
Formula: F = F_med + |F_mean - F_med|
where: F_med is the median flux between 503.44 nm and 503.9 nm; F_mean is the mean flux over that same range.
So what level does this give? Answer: 18.1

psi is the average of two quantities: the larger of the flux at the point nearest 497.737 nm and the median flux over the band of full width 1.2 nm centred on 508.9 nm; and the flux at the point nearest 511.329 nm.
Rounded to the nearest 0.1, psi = 18.6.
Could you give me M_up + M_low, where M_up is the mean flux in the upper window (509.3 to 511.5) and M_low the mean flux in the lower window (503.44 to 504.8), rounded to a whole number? 31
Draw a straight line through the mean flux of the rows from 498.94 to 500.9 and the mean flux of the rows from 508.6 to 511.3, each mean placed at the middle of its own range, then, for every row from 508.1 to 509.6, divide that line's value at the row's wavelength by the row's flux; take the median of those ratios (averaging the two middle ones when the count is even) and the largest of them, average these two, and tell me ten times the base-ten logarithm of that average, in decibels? 0.57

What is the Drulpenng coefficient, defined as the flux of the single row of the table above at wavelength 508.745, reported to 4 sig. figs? 15.93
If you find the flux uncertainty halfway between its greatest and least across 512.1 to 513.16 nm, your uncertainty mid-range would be 2.40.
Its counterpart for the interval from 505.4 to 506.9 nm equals 2.45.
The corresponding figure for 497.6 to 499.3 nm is 2.65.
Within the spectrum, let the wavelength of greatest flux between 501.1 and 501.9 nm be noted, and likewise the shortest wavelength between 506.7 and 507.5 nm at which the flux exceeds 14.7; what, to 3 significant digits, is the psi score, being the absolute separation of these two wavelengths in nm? 5.34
